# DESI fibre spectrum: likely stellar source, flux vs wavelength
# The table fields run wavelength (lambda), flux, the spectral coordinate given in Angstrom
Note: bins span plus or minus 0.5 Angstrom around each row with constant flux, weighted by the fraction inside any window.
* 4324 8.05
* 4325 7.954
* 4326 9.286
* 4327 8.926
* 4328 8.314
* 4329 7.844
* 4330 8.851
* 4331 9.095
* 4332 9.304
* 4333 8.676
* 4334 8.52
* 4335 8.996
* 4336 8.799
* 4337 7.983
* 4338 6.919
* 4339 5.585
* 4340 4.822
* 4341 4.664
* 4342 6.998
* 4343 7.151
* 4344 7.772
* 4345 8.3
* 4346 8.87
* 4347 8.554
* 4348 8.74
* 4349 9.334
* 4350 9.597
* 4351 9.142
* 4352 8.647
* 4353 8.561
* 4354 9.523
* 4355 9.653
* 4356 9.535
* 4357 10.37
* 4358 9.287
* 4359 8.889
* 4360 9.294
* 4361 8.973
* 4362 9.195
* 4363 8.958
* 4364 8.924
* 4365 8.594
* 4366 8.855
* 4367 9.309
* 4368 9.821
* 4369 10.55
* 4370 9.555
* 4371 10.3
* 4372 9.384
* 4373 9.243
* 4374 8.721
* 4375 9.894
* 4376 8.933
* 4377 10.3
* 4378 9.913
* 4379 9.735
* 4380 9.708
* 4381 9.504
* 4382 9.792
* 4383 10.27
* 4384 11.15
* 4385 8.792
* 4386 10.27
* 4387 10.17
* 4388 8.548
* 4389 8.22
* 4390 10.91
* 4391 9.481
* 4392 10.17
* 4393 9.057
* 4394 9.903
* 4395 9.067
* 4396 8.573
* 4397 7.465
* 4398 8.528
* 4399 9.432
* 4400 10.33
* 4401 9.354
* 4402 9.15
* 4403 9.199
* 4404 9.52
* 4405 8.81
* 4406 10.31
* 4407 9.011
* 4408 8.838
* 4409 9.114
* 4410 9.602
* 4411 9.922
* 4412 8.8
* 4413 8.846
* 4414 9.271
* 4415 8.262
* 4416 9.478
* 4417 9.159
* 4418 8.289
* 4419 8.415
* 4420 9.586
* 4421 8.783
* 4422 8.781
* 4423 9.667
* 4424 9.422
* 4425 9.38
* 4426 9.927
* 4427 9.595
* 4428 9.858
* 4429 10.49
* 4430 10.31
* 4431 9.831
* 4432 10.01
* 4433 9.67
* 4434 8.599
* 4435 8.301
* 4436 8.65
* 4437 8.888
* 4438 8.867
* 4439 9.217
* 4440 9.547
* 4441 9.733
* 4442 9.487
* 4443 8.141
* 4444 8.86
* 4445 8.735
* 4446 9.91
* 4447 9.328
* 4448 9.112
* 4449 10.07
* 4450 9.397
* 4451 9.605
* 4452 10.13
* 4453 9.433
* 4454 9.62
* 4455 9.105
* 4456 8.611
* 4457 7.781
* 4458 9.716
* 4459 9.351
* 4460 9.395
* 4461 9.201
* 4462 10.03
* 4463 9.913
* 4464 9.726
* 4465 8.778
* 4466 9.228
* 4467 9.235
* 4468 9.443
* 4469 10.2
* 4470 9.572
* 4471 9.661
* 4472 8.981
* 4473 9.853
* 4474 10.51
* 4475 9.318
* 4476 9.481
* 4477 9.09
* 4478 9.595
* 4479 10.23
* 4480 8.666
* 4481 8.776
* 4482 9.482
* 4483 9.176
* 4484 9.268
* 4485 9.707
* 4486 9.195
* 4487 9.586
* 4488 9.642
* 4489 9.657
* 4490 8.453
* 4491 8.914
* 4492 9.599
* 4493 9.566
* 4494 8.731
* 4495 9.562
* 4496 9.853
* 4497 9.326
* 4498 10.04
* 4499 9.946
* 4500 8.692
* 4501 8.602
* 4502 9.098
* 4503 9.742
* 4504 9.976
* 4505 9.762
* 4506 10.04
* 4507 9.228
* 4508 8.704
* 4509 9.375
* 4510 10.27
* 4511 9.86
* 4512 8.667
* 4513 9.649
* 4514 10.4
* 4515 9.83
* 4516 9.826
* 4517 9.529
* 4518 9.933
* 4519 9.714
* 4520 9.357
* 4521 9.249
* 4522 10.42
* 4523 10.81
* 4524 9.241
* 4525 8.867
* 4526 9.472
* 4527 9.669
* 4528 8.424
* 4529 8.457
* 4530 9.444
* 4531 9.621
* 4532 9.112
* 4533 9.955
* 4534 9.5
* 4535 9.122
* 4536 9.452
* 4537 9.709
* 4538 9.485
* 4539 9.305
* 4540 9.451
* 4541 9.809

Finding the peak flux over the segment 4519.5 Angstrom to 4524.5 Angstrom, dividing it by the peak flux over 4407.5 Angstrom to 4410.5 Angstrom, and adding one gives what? 2.13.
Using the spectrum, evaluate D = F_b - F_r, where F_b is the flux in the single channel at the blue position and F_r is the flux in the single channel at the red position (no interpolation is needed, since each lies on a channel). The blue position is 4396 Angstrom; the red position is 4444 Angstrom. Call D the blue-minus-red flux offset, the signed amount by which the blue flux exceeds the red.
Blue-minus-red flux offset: -0.29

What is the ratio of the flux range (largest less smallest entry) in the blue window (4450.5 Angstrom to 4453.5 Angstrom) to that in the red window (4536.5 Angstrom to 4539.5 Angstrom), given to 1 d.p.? 1.7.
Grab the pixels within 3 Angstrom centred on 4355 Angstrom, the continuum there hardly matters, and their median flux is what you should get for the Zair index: 9.5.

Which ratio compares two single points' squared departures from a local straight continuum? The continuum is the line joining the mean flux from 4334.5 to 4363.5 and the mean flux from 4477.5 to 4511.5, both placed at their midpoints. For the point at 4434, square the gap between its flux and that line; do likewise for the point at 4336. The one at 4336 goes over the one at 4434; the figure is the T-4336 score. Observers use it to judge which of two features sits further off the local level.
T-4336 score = 1.7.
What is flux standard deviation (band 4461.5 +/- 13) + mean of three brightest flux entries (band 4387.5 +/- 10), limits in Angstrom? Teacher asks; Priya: 11.3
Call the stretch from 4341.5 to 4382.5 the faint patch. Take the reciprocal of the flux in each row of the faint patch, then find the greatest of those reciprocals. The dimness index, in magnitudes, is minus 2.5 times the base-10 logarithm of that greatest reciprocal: 2.11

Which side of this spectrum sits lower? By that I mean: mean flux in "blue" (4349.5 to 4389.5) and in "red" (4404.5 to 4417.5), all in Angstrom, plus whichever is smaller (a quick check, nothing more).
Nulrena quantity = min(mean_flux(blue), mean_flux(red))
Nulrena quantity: 9.19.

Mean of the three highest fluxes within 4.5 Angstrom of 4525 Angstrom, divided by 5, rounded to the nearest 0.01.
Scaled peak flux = 2.06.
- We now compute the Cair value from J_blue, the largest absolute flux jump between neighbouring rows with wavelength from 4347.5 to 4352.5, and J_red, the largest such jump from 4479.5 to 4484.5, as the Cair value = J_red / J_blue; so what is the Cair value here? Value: 1.2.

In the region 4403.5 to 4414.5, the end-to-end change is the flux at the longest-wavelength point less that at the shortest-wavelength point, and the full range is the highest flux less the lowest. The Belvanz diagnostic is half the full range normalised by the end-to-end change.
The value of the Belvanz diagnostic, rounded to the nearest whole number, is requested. -3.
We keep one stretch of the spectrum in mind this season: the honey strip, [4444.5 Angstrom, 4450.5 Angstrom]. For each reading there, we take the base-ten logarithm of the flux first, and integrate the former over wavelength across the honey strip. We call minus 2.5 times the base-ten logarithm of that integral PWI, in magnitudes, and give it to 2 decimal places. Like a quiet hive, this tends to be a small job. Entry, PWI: -1.92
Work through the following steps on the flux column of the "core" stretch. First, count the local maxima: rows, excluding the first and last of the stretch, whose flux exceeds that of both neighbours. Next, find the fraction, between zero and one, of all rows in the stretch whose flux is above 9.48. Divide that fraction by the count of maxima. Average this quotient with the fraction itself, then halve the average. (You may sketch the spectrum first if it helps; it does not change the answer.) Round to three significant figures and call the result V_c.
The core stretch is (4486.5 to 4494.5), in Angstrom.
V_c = 0.234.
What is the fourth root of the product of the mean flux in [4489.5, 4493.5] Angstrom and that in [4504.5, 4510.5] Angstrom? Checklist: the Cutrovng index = 3.06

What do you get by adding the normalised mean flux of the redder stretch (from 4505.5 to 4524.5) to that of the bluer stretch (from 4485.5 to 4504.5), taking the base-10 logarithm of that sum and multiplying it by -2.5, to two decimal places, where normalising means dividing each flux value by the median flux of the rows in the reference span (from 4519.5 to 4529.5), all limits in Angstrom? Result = -0.78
